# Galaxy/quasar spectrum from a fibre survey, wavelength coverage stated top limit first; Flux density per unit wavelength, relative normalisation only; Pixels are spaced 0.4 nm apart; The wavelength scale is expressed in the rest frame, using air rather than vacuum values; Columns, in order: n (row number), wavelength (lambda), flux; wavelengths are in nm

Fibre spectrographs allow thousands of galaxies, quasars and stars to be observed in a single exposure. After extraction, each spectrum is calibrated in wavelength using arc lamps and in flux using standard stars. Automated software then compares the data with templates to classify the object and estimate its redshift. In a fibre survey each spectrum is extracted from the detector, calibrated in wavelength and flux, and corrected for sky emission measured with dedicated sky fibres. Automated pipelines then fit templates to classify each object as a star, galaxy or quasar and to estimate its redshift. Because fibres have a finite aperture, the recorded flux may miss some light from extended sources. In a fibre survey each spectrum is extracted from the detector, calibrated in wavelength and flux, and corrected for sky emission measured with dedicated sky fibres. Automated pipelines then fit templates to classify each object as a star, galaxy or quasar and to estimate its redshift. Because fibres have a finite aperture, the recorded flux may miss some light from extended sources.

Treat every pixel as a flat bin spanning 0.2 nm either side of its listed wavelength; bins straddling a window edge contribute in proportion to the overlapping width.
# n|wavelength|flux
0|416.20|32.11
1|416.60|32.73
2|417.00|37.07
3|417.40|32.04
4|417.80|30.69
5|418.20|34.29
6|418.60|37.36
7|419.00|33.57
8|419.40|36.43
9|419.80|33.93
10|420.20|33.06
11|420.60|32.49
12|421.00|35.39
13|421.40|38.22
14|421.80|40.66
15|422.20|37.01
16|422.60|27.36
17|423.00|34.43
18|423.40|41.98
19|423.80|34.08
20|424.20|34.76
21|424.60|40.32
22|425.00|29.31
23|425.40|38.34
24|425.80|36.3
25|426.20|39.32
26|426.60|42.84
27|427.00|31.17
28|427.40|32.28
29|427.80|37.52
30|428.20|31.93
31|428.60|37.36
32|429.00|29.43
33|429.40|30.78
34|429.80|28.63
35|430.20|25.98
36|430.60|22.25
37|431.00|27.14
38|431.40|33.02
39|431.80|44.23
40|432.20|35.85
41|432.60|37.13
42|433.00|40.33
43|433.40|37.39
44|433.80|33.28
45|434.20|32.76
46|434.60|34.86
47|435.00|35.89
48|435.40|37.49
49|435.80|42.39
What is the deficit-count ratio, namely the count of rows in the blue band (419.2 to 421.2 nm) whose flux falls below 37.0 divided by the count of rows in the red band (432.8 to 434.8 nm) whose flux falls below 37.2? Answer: 1.7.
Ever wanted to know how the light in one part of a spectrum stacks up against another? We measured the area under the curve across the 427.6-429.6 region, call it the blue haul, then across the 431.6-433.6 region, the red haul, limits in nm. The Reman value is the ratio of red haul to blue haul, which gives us 1.17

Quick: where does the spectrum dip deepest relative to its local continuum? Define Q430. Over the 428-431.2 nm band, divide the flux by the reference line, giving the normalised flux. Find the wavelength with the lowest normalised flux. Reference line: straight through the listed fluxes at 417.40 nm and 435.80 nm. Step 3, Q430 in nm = 430.60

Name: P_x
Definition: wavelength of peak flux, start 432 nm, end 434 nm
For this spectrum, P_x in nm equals 433.00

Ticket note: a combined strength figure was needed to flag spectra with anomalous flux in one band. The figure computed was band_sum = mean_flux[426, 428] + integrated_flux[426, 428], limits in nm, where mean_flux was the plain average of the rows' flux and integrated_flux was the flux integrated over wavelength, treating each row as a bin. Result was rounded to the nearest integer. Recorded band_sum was 110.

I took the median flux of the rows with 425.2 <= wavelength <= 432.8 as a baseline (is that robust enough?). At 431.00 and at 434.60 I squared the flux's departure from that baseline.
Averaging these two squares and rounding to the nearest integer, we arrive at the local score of 19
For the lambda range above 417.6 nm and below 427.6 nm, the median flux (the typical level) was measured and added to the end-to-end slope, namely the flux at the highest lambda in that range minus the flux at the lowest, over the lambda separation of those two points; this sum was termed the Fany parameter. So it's 34.9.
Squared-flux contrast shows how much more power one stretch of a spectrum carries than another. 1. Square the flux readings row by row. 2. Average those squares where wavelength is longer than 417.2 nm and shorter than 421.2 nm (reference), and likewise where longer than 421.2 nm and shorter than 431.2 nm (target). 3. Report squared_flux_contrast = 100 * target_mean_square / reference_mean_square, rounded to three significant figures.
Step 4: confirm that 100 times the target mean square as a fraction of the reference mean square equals 102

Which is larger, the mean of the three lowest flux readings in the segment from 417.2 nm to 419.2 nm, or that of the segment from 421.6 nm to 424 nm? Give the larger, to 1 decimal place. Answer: 32.1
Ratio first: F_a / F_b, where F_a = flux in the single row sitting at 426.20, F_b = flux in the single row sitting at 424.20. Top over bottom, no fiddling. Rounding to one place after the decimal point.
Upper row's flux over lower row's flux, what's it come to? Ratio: 1.1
